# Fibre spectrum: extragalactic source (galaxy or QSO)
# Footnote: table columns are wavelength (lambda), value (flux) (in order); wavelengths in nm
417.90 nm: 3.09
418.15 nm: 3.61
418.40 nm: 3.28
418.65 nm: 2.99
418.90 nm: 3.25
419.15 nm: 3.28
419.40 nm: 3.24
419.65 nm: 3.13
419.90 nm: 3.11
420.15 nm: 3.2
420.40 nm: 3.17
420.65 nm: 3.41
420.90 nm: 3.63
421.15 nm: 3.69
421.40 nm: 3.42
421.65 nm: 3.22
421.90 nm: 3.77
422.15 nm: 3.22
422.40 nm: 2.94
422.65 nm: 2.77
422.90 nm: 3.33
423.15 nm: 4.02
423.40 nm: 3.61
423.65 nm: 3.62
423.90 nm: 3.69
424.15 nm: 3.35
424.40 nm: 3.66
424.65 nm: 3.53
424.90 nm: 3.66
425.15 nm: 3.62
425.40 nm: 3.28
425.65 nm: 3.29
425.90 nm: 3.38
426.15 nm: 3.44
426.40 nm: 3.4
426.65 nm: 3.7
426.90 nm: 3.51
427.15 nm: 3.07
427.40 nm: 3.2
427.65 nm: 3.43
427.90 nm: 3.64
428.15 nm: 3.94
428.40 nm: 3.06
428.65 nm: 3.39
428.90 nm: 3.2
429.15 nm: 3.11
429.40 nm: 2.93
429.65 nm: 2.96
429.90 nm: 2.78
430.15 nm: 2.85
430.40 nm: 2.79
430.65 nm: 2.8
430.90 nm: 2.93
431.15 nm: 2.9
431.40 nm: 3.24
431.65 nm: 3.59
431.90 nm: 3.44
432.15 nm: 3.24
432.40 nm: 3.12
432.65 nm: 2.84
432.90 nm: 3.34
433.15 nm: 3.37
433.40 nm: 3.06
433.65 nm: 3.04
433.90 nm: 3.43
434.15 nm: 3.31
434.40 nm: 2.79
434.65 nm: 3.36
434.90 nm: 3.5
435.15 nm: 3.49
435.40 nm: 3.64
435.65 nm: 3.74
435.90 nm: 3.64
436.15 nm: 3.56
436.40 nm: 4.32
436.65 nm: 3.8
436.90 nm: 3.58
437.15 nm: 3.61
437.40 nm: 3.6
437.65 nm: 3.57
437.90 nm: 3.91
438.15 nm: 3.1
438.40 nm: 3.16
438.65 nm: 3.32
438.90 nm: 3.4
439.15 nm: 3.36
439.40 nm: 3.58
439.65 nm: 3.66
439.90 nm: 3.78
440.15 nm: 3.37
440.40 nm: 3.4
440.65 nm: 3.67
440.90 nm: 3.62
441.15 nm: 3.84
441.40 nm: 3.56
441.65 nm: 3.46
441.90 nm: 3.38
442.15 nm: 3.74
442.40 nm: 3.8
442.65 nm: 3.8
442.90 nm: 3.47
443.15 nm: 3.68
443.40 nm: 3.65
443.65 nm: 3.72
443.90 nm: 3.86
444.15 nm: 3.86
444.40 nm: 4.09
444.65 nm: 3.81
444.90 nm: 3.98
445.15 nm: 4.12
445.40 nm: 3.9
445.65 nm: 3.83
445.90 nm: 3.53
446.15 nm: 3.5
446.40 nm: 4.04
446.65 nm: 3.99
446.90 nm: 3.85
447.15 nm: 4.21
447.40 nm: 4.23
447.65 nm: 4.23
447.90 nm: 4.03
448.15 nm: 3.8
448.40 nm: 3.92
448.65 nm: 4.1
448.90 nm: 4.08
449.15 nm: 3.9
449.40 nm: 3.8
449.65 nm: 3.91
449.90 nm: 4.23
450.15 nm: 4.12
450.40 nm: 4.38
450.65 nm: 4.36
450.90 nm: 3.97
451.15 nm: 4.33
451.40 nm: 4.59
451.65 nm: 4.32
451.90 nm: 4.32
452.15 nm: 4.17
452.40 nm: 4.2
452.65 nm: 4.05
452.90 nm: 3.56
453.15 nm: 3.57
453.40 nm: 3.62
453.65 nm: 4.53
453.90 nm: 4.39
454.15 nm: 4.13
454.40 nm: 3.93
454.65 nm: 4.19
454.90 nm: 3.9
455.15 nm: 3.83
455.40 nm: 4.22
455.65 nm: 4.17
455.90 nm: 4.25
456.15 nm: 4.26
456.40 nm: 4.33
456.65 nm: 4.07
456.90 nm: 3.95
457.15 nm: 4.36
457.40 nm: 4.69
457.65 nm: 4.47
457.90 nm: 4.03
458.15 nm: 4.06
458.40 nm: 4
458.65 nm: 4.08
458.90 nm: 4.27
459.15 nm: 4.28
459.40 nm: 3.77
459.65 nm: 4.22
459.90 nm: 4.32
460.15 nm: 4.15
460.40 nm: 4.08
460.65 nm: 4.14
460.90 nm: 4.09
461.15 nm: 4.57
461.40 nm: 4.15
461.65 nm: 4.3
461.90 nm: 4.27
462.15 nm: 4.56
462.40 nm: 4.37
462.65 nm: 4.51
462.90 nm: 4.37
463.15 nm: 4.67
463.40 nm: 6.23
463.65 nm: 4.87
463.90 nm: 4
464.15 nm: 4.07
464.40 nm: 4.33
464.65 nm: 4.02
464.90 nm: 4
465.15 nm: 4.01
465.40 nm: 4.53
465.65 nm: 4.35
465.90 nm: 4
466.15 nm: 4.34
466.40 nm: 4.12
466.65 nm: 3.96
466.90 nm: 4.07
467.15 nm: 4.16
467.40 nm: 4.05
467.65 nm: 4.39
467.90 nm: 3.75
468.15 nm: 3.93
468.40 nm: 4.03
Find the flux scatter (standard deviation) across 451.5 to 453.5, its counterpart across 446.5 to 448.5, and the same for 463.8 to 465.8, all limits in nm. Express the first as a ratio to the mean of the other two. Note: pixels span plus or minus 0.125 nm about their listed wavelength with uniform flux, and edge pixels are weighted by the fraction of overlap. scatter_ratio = 1.8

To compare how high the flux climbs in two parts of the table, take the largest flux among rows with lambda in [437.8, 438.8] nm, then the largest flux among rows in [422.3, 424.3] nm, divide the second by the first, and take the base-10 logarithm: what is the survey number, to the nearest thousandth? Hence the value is 0.012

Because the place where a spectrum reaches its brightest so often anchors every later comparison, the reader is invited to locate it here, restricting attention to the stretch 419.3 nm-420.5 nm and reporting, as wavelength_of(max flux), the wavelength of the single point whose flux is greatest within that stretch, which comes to 419.40 nm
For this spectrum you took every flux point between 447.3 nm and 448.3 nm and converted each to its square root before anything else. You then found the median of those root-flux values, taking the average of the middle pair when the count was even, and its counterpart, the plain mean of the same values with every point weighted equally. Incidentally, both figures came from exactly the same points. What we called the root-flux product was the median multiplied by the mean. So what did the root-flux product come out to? 4.10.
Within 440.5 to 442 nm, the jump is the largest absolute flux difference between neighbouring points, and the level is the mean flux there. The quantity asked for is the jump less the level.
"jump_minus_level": -3.31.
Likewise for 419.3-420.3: -3.06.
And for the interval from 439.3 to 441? -3.17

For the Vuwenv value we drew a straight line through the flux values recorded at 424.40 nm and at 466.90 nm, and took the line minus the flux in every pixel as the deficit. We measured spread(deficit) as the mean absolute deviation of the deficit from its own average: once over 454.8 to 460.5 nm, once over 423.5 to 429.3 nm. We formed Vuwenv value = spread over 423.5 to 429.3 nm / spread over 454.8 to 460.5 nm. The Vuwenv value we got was 1.2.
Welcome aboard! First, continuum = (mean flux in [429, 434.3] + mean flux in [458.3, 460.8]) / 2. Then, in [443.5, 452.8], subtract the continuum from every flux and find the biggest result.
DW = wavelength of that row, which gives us 451.40 nm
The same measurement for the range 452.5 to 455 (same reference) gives 453.65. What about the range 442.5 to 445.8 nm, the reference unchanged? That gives 445.15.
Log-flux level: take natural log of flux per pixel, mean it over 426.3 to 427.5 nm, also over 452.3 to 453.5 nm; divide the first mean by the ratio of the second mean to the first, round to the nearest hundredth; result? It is 1.11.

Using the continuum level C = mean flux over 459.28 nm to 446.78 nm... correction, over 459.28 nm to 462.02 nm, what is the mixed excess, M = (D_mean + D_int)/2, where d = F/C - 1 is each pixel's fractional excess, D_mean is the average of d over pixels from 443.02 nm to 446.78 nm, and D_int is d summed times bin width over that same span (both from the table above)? -0.20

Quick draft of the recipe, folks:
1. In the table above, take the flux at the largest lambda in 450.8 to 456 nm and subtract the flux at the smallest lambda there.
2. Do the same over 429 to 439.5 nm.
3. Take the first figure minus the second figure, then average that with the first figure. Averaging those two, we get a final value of 0.0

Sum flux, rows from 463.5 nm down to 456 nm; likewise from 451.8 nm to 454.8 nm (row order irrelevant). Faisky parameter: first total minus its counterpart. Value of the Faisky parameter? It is 81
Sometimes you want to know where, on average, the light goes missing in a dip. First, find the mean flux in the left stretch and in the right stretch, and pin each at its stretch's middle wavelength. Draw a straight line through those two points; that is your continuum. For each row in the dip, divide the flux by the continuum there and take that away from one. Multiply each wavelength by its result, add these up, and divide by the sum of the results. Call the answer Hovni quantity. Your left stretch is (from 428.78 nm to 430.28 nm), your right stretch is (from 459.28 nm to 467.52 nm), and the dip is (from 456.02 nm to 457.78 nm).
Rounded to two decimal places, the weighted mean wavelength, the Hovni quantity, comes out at 457.08 nm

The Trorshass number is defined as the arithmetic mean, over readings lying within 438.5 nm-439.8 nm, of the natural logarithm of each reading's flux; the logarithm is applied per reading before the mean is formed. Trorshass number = 1.24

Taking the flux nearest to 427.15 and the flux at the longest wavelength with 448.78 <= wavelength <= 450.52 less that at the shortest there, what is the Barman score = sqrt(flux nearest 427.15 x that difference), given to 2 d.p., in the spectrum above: 0.96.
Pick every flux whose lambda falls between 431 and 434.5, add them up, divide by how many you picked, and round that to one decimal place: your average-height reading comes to 3.2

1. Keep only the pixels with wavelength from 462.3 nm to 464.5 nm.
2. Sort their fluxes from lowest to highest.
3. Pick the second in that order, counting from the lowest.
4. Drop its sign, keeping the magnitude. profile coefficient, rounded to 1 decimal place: 4.1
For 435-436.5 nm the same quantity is 3.6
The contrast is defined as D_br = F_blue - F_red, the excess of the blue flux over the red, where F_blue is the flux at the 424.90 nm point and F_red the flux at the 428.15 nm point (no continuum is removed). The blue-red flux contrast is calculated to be -0.28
